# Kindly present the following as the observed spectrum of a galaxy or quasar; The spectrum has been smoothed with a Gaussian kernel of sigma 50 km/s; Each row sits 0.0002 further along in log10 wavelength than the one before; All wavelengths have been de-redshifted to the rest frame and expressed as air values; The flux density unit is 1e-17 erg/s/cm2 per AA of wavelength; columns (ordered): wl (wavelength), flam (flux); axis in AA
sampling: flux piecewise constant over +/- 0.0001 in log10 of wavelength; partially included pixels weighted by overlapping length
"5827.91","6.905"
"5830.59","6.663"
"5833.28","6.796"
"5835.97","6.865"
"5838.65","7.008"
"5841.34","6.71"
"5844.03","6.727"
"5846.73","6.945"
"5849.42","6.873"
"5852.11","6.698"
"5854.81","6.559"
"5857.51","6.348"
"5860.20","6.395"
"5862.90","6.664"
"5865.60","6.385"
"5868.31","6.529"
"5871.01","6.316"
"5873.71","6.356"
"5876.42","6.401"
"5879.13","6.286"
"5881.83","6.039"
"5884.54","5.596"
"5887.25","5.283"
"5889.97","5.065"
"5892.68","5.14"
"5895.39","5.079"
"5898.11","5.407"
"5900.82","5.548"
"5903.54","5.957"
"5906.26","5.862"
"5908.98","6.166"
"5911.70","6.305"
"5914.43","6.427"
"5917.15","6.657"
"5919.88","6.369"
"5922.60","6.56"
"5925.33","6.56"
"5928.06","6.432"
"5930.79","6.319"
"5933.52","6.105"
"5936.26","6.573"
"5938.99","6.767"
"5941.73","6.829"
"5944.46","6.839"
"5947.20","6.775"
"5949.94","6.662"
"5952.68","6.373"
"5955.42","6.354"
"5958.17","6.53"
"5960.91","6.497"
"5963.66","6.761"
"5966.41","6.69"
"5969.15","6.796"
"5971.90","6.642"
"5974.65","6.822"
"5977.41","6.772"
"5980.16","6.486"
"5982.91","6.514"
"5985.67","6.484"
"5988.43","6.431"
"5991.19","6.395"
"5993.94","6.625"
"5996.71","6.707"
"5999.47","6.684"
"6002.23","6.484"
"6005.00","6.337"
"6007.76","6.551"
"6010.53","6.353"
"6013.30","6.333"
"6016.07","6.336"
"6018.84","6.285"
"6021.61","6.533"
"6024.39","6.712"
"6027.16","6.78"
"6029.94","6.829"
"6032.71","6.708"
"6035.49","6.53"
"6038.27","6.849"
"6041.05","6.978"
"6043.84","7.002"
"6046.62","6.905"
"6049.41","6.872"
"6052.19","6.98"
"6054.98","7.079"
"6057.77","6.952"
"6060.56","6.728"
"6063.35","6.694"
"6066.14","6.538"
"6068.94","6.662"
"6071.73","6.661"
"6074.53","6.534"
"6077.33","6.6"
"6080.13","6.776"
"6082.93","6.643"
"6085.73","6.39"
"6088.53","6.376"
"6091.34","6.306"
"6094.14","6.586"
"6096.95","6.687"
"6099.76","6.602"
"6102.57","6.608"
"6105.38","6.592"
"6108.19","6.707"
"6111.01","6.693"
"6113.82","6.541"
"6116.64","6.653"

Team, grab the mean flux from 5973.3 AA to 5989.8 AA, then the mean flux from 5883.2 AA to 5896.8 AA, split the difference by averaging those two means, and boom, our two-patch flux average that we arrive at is 5.9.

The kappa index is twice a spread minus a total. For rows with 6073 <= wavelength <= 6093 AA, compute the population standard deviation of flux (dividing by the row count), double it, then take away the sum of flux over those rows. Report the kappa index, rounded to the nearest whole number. -45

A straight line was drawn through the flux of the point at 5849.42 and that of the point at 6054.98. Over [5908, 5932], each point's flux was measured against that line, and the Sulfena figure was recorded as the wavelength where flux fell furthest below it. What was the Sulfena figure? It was 5908.98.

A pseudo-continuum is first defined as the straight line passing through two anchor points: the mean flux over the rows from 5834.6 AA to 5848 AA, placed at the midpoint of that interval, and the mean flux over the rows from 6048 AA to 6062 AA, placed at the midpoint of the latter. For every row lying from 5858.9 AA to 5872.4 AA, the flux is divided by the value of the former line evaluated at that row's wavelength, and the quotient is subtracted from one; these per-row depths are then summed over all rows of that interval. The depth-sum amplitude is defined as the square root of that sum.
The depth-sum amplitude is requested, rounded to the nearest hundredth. 0.54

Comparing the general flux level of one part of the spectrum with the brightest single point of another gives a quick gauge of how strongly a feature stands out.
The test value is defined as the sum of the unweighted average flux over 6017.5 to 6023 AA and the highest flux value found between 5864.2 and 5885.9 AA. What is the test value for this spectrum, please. 12.9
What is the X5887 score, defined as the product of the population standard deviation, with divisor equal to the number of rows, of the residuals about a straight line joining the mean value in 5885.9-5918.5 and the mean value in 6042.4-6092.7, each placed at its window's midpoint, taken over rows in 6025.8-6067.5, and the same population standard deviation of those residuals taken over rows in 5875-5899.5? 0.093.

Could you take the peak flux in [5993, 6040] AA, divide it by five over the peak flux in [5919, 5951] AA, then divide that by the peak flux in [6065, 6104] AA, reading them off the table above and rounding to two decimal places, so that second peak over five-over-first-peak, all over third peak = 1.38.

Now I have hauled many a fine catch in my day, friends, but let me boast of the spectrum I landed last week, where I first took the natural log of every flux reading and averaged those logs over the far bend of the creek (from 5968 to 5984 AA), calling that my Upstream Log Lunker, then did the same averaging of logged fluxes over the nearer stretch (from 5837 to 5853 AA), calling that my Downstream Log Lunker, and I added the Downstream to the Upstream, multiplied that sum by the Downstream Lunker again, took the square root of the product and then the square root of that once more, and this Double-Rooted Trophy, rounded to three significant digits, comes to 1.65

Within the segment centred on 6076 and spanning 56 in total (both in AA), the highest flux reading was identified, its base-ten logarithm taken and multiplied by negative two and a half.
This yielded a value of -2.12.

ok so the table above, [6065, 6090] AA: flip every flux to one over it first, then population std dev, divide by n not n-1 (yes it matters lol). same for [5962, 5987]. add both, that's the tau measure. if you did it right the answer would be 0.0058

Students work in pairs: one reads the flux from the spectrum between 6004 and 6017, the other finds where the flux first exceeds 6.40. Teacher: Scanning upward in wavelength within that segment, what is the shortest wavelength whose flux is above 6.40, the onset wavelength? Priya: 6007.76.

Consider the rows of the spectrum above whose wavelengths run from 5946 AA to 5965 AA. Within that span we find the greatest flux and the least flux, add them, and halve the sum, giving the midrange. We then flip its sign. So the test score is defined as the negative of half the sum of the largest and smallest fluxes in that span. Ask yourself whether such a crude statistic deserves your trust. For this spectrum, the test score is -6.56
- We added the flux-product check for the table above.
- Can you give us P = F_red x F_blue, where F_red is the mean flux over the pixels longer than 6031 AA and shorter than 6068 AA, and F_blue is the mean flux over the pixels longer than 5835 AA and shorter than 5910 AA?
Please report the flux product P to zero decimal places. 42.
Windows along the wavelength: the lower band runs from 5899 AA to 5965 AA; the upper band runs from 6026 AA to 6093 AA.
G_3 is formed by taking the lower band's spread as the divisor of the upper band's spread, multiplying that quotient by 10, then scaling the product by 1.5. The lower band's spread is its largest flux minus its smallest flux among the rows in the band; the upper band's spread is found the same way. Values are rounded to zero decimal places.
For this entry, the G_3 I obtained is 9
